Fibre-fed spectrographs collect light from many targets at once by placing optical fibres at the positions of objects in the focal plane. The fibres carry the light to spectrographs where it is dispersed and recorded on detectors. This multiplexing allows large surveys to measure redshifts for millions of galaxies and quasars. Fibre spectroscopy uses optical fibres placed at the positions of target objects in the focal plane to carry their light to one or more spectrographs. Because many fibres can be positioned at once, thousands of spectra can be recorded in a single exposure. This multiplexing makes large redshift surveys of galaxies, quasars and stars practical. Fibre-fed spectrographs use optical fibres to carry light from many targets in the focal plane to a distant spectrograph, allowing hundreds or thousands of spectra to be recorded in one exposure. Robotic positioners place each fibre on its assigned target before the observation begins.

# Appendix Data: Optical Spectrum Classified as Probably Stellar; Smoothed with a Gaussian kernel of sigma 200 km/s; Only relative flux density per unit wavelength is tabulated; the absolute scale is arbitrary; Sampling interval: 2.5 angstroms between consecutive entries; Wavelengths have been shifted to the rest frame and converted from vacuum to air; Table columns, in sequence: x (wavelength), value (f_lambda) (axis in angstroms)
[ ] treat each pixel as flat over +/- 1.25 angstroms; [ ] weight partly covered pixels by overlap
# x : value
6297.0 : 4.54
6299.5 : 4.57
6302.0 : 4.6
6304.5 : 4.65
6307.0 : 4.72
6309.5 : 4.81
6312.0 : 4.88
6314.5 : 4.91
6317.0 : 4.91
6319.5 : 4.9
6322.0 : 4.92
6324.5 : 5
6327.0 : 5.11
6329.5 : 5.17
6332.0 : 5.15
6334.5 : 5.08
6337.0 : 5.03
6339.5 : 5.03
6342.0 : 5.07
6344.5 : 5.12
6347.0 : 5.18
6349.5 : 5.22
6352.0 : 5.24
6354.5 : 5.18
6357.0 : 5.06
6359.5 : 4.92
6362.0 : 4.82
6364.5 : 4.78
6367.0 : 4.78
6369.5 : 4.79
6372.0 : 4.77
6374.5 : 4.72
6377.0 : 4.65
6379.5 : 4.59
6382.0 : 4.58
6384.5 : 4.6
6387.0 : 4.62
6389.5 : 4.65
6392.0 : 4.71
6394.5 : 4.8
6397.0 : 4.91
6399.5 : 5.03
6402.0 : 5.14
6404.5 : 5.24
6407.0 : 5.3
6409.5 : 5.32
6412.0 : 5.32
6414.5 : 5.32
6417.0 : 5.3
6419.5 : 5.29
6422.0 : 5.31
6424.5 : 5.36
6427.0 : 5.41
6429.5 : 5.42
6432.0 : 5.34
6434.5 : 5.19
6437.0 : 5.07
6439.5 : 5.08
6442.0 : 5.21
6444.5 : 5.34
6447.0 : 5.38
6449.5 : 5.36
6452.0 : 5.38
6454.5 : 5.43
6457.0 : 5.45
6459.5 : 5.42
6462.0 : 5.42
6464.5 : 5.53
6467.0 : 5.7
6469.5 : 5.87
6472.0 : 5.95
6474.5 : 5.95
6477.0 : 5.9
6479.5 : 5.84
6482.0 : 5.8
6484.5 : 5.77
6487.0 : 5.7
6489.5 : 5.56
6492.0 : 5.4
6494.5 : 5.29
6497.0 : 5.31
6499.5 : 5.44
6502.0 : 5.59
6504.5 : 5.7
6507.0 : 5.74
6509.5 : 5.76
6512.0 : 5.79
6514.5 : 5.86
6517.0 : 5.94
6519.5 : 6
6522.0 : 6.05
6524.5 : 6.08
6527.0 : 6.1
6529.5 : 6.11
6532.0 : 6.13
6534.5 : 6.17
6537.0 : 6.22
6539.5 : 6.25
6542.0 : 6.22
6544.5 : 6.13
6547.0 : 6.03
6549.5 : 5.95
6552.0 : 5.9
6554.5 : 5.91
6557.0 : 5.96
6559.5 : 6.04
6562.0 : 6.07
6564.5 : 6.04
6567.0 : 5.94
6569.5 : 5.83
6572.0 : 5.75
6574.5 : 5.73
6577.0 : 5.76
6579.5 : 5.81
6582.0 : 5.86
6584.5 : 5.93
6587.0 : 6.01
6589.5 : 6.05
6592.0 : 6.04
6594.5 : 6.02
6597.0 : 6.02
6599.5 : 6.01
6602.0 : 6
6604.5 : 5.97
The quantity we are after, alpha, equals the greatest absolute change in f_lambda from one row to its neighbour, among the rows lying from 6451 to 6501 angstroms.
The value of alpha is 0.170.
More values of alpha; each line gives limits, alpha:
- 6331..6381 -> 0.140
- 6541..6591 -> 0.110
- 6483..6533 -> 0.160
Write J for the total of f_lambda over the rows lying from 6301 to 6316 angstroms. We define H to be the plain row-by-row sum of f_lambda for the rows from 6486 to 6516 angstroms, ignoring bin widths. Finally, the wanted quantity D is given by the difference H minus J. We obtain 39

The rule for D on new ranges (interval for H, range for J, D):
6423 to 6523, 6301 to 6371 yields 84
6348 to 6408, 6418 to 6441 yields 70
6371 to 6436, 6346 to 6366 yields 90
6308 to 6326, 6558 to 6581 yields -19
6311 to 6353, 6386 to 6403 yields 52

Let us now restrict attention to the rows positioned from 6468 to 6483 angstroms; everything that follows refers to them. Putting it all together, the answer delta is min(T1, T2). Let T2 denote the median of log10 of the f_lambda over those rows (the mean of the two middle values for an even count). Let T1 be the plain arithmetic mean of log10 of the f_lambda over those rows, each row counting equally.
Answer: 0.77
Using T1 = 0.77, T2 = 0.770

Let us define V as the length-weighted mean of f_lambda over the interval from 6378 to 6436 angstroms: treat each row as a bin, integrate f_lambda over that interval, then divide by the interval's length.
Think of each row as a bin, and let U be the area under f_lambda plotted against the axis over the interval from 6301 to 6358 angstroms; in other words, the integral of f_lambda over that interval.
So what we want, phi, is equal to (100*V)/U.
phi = 1.78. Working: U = 285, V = 5.07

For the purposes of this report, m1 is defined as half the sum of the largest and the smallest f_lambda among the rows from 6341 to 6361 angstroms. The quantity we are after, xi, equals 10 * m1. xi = 51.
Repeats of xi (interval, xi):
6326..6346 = 51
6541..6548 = 61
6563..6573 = 59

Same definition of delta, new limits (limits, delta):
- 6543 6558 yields 0.77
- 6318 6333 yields 0.70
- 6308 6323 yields 0.69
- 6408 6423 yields 0.73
